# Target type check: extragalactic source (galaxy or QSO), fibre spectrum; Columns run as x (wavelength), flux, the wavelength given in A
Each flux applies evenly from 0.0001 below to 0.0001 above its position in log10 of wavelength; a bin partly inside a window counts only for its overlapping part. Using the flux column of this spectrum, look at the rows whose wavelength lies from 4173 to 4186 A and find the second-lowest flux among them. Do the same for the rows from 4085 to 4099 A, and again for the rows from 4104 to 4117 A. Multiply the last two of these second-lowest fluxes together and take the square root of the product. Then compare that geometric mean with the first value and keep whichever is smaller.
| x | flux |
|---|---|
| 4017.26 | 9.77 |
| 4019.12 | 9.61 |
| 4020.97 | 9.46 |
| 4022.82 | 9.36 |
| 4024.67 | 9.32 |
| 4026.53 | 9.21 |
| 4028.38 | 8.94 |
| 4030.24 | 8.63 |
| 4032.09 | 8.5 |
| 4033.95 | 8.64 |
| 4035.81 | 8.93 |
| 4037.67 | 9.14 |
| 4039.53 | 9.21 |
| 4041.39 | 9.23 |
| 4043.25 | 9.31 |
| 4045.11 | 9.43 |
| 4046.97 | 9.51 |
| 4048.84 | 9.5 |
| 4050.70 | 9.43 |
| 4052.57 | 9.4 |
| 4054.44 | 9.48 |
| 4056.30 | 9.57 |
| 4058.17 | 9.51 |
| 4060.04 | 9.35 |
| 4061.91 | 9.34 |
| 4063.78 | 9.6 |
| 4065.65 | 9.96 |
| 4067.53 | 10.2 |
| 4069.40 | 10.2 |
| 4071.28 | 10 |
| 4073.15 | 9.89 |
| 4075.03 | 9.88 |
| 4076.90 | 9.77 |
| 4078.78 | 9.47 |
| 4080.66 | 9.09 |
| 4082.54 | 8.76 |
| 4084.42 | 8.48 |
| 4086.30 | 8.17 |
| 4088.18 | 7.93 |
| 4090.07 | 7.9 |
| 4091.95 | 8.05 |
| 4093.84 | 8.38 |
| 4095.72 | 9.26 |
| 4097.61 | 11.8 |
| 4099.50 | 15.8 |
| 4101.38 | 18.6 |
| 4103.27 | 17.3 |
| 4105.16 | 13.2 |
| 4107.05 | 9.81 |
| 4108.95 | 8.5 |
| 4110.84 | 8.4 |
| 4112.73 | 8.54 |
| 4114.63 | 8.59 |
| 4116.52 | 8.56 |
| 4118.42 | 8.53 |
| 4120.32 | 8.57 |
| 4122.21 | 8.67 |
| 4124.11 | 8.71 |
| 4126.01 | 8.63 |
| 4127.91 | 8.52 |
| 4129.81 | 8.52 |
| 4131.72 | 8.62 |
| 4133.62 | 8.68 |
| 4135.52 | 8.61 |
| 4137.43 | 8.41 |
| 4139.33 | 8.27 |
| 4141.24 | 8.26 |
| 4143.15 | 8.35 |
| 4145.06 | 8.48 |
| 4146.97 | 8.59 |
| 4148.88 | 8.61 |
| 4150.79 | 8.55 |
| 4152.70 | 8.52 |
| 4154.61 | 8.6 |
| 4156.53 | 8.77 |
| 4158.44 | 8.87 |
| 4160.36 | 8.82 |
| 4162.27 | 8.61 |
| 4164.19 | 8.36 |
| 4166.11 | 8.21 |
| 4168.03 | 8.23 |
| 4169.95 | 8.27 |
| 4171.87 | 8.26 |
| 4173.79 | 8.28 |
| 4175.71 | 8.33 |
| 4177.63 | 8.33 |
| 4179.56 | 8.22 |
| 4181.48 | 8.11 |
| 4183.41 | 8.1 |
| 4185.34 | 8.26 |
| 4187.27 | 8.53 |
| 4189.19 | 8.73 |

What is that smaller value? 8.11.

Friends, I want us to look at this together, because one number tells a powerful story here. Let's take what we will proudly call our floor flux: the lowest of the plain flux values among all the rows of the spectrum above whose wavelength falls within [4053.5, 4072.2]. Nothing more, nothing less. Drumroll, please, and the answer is 9.34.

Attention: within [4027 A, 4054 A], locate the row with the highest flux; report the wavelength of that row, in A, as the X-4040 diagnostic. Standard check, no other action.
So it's 4046.97 A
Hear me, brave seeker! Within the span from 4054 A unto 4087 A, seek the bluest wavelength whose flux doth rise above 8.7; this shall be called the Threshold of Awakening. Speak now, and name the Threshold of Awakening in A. 4054.44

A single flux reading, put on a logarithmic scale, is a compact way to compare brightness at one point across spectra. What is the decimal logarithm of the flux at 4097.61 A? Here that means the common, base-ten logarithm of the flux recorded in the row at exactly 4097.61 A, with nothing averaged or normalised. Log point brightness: 1.07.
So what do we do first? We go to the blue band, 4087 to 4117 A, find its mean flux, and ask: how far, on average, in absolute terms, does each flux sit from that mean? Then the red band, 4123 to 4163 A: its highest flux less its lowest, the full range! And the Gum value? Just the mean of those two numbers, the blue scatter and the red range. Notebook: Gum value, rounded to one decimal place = 1.8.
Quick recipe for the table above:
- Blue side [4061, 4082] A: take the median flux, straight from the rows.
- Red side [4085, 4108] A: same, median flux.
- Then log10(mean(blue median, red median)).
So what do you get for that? 0.987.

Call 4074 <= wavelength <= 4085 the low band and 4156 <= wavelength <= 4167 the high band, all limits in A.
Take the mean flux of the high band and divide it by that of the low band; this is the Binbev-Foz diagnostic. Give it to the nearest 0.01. 0.93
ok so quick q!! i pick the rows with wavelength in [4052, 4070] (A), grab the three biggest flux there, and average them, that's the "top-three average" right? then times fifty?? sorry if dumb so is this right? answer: 506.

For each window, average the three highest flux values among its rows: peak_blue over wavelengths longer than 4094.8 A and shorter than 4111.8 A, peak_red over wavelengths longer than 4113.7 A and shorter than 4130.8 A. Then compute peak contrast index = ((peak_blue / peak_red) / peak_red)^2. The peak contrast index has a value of 0.053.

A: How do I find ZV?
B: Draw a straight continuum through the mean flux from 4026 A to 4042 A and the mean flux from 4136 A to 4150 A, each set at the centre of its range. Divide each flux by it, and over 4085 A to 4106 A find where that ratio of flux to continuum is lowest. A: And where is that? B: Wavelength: 4090.07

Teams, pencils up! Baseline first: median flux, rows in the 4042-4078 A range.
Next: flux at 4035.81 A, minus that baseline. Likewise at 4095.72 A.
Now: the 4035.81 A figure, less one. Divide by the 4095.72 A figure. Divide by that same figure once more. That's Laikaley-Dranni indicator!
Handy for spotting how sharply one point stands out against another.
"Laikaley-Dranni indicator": -25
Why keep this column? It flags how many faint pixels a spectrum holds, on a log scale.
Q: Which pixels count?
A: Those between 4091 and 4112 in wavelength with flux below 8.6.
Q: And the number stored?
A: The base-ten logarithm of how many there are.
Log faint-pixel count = 0.60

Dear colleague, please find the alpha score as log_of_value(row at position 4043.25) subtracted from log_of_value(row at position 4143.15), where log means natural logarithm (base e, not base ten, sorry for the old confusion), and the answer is -0.11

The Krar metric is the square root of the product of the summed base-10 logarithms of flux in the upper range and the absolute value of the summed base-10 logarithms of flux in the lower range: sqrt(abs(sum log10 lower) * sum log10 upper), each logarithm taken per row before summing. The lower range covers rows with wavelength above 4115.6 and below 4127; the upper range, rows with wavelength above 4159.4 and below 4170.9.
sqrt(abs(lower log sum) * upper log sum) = 5.58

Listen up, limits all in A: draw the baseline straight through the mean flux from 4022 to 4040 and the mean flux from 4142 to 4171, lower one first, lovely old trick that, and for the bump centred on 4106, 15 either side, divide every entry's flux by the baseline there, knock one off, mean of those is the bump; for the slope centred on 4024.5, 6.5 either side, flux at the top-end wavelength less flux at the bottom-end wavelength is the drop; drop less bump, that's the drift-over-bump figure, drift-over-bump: -1.2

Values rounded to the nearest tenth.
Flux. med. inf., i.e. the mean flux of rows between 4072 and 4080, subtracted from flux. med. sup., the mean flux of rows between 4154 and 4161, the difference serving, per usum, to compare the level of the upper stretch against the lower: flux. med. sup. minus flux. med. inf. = -1.0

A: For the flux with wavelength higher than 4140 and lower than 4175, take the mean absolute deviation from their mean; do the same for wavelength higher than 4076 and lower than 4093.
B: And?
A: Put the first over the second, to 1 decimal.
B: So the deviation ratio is 0.3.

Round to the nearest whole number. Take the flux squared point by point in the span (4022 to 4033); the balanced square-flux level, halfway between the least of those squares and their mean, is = 77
